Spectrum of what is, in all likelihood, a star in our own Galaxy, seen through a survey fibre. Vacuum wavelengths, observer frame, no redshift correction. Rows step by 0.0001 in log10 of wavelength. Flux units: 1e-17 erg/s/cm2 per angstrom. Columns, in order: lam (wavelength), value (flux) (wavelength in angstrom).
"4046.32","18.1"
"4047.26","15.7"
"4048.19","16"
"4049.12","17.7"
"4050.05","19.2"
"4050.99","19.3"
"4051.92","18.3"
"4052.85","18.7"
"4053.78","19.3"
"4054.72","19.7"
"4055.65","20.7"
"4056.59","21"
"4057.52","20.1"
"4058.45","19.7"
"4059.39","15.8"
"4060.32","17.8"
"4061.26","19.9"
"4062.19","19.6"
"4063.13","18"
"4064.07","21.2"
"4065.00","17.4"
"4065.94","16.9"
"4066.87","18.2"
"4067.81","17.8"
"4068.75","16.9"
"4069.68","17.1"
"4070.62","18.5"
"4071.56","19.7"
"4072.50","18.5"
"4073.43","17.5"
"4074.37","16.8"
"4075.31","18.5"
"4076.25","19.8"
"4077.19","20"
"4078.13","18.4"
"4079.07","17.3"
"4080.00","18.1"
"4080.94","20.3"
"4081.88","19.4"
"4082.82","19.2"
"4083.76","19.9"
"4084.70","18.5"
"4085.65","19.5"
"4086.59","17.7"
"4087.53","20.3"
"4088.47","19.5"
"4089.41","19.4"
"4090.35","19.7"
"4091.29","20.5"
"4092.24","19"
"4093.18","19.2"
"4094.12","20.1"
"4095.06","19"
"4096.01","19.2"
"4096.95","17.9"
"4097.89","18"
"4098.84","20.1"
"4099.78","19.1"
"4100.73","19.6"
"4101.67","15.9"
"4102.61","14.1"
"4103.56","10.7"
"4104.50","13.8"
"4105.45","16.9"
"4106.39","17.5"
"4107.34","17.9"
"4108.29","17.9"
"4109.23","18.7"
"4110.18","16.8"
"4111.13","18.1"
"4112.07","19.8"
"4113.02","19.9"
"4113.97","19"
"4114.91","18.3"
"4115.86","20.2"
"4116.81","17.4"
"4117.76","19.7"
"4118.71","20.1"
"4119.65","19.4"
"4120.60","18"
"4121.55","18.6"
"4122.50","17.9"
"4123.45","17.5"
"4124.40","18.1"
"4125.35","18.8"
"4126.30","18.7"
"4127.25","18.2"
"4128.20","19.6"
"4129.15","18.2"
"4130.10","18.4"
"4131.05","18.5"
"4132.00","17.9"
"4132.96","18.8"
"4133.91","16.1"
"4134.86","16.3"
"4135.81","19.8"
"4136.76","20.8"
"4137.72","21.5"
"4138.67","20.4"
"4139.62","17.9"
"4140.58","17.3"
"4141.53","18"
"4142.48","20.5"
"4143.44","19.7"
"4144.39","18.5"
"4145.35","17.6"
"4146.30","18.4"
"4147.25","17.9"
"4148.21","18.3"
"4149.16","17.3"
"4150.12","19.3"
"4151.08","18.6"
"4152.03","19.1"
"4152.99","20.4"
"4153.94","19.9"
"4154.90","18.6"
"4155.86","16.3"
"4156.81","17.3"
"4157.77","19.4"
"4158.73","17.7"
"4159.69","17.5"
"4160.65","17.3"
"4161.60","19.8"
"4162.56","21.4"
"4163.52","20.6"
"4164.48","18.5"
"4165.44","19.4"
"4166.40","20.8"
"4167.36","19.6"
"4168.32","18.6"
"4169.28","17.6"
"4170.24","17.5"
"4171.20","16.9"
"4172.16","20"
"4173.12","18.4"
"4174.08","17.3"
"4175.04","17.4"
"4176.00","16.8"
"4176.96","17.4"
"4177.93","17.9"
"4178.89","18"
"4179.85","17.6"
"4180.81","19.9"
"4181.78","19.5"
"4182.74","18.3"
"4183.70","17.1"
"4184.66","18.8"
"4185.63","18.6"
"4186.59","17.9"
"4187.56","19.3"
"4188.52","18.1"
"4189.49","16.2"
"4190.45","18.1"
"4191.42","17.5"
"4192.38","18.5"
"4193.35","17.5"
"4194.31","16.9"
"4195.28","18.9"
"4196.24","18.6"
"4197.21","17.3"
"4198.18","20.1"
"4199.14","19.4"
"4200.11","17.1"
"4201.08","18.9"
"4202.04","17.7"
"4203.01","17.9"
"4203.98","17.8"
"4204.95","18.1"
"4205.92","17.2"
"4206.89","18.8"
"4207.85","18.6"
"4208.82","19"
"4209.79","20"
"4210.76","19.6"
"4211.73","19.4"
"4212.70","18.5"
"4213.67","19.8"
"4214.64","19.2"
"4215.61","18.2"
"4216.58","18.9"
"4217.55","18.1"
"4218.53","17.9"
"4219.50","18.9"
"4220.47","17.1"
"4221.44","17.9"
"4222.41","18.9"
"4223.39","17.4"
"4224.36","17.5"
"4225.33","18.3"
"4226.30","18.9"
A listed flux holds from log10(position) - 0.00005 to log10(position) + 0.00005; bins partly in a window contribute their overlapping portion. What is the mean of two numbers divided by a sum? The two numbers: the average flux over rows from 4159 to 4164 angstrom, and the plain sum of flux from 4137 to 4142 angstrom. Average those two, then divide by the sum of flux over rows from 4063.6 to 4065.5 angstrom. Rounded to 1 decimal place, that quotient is 1.5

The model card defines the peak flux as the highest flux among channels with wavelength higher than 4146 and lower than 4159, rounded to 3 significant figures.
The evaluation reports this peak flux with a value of 20.4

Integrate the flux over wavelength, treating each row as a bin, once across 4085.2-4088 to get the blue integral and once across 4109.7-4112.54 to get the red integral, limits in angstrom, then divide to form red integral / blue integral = 0.96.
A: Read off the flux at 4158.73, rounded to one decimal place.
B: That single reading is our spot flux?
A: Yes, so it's 17.7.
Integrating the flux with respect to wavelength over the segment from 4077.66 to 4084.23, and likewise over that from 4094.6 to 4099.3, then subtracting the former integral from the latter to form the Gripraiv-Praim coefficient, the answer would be -36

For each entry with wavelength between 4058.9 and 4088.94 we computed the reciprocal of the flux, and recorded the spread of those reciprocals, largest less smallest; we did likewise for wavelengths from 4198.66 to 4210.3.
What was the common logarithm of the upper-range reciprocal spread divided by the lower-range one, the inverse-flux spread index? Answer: -0.28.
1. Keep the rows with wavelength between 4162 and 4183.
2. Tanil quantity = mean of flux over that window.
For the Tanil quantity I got 18.6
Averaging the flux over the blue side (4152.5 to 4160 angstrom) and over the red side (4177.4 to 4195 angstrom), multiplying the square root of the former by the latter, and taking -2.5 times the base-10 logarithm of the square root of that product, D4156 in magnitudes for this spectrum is -2.36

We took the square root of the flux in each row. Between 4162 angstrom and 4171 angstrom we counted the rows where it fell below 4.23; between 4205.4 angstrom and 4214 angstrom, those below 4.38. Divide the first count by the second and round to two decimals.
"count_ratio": 0.40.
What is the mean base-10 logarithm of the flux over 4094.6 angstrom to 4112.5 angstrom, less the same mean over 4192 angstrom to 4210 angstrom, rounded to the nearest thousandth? -0.026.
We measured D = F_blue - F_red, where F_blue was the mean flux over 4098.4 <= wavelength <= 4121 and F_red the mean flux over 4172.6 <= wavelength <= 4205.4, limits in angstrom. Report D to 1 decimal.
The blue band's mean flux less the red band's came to -0.2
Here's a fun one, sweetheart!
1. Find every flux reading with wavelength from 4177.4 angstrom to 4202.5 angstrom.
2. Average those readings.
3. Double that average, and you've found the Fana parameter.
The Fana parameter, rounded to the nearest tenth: 36.4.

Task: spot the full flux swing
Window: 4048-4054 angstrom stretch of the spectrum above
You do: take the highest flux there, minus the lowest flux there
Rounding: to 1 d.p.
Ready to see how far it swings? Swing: 3.3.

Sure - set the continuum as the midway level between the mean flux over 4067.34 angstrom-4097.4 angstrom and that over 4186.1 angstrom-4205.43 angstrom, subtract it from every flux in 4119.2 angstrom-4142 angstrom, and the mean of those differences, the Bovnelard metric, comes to 0.06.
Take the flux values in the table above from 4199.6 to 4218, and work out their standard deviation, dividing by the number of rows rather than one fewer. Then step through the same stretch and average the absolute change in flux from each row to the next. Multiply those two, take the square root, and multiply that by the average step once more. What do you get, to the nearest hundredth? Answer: 0.59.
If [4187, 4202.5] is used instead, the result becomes 1.62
